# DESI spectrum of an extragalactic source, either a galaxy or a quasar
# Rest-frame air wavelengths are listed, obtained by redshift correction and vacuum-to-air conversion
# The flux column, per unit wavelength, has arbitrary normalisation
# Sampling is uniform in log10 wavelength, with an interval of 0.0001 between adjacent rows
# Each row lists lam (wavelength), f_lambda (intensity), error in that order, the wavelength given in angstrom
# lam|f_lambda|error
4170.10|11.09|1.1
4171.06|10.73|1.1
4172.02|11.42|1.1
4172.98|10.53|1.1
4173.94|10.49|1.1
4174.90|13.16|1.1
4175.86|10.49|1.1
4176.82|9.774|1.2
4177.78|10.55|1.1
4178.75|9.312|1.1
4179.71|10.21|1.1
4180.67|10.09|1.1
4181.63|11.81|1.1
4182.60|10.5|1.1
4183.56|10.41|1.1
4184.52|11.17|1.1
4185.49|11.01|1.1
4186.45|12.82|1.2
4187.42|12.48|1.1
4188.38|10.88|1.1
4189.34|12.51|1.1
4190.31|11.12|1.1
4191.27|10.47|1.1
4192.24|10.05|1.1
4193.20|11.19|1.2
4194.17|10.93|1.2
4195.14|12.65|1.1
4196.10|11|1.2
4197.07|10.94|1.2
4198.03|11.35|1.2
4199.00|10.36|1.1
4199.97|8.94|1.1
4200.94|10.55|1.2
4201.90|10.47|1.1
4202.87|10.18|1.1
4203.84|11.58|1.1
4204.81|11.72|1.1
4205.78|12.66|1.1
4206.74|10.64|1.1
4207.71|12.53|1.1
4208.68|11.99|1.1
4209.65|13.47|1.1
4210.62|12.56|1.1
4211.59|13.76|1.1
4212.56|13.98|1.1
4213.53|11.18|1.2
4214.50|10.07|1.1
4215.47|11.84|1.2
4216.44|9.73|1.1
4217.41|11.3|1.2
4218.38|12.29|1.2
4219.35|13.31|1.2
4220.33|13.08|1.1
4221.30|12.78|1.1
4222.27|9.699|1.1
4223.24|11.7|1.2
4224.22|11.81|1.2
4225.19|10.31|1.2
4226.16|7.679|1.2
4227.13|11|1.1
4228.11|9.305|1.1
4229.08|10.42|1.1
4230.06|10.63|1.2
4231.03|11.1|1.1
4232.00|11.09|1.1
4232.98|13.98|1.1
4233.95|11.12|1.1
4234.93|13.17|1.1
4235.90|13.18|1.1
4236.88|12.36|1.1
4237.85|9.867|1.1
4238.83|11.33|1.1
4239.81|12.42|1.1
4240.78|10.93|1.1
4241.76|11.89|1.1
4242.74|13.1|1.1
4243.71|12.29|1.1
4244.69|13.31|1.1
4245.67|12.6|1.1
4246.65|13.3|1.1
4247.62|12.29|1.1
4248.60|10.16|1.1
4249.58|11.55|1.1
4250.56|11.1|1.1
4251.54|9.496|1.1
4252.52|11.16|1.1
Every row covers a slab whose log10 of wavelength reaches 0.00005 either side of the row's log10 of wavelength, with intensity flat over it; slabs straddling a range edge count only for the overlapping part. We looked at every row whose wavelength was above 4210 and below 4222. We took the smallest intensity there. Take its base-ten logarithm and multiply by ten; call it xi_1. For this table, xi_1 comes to 9.9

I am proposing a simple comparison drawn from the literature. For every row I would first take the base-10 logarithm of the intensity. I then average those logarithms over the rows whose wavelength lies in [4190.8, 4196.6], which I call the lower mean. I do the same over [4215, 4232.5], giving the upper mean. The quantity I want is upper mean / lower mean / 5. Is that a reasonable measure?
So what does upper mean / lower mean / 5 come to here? 0.200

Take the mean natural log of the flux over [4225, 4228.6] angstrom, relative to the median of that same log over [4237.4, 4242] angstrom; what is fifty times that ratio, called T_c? 46.3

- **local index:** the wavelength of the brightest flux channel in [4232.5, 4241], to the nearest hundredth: 4232.98 angstrom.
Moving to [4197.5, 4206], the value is 4205.78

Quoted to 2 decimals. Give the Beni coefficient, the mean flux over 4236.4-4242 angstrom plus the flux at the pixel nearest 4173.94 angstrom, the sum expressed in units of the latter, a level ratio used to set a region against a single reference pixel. 2.09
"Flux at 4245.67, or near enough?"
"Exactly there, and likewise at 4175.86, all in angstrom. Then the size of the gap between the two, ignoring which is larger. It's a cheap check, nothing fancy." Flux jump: 2.1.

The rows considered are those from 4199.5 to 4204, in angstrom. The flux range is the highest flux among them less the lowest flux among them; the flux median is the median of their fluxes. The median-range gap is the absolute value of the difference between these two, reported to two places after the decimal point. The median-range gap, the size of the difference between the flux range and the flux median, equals 7.83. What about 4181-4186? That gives 9.61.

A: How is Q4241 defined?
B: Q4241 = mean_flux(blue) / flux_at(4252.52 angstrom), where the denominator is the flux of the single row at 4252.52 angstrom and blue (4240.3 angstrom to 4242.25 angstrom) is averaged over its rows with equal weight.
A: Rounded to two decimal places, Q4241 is 1.02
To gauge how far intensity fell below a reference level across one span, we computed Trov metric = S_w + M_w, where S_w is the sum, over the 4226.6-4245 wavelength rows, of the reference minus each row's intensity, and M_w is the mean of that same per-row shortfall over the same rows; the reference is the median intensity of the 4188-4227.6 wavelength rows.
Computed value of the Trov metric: -10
